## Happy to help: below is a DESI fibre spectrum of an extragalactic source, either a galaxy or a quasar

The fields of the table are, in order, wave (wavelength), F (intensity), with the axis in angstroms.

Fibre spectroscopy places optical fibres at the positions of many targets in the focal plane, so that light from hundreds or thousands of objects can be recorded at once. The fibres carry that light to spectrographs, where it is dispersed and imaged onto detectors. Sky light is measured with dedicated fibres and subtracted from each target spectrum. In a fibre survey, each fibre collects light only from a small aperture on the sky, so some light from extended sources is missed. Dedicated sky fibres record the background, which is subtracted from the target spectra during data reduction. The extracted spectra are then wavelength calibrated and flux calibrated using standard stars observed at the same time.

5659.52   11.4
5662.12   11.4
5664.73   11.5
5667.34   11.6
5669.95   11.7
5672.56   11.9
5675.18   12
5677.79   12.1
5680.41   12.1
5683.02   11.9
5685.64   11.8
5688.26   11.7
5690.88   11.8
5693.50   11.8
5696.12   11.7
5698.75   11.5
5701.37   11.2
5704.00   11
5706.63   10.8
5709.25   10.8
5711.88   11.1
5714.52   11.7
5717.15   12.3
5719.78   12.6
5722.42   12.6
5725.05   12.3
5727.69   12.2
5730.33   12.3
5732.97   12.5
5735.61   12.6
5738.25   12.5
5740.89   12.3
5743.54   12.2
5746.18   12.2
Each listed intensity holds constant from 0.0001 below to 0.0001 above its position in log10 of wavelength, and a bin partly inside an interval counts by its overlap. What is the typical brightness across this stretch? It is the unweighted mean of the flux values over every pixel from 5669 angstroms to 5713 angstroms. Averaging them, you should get 11.6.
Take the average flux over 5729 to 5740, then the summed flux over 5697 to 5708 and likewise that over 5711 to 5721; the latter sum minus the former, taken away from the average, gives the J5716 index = 9.3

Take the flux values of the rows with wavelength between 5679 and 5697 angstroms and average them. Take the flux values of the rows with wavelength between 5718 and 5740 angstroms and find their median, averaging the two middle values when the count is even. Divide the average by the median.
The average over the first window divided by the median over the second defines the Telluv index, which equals 0.95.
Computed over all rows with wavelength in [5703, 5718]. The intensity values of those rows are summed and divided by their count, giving 11.3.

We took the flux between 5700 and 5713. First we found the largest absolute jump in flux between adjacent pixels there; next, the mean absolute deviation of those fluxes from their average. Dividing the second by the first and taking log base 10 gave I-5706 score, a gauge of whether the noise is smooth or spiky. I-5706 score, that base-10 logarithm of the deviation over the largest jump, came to -0.32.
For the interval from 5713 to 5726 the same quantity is -0.40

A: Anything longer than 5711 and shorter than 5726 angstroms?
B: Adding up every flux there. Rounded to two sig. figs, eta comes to 73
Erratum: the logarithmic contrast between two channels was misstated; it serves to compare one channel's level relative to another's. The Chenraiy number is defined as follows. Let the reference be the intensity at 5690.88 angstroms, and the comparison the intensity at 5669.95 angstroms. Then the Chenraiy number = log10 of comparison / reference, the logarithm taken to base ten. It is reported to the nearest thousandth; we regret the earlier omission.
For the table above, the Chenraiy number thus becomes -0.004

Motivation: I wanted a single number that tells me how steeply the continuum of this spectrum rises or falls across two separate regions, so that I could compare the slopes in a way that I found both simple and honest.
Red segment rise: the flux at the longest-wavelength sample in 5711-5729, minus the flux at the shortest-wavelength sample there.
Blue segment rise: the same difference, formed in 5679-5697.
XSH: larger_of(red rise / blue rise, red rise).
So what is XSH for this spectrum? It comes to 1.1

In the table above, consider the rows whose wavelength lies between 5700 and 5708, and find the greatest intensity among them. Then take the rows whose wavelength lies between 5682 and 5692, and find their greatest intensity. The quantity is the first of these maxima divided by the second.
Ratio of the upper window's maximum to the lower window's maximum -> 0.94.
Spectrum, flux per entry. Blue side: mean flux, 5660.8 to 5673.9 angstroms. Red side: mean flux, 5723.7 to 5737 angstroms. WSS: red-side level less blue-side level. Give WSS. 0.76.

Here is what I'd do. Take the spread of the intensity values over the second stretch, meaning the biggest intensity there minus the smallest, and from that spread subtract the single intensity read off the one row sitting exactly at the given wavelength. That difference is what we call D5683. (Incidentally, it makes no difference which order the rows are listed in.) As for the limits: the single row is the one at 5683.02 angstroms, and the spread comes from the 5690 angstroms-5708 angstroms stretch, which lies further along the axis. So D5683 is -10.90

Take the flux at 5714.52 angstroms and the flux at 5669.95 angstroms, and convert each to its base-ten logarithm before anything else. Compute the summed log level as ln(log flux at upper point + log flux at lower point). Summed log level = 0.759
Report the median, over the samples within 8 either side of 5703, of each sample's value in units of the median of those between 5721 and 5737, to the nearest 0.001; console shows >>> 0.895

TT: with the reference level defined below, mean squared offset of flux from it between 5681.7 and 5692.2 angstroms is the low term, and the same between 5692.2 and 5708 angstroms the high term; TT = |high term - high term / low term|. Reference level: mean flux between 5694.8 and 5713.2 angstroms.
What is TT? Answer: 0.2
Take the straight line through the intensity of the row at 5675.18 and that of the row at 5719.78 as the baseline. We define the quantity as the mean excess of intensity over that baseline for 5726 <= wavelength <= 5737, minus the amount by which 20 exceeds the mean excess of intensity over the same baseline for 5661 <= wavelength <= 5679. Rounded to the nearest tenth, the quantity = -20.5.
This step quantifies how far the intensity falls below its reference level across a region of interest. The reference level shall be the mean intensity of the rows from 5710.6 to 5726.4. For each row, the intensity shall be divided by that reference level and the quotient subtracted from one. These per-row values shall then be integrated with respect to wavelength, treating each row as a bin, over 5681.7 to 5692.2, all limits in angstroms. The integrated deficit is 0.26 angstroms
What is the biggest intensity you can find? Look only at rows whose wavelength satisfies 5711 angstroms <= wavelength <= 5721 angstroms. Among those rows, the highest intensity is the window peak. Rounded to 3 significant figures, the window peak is 12.6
